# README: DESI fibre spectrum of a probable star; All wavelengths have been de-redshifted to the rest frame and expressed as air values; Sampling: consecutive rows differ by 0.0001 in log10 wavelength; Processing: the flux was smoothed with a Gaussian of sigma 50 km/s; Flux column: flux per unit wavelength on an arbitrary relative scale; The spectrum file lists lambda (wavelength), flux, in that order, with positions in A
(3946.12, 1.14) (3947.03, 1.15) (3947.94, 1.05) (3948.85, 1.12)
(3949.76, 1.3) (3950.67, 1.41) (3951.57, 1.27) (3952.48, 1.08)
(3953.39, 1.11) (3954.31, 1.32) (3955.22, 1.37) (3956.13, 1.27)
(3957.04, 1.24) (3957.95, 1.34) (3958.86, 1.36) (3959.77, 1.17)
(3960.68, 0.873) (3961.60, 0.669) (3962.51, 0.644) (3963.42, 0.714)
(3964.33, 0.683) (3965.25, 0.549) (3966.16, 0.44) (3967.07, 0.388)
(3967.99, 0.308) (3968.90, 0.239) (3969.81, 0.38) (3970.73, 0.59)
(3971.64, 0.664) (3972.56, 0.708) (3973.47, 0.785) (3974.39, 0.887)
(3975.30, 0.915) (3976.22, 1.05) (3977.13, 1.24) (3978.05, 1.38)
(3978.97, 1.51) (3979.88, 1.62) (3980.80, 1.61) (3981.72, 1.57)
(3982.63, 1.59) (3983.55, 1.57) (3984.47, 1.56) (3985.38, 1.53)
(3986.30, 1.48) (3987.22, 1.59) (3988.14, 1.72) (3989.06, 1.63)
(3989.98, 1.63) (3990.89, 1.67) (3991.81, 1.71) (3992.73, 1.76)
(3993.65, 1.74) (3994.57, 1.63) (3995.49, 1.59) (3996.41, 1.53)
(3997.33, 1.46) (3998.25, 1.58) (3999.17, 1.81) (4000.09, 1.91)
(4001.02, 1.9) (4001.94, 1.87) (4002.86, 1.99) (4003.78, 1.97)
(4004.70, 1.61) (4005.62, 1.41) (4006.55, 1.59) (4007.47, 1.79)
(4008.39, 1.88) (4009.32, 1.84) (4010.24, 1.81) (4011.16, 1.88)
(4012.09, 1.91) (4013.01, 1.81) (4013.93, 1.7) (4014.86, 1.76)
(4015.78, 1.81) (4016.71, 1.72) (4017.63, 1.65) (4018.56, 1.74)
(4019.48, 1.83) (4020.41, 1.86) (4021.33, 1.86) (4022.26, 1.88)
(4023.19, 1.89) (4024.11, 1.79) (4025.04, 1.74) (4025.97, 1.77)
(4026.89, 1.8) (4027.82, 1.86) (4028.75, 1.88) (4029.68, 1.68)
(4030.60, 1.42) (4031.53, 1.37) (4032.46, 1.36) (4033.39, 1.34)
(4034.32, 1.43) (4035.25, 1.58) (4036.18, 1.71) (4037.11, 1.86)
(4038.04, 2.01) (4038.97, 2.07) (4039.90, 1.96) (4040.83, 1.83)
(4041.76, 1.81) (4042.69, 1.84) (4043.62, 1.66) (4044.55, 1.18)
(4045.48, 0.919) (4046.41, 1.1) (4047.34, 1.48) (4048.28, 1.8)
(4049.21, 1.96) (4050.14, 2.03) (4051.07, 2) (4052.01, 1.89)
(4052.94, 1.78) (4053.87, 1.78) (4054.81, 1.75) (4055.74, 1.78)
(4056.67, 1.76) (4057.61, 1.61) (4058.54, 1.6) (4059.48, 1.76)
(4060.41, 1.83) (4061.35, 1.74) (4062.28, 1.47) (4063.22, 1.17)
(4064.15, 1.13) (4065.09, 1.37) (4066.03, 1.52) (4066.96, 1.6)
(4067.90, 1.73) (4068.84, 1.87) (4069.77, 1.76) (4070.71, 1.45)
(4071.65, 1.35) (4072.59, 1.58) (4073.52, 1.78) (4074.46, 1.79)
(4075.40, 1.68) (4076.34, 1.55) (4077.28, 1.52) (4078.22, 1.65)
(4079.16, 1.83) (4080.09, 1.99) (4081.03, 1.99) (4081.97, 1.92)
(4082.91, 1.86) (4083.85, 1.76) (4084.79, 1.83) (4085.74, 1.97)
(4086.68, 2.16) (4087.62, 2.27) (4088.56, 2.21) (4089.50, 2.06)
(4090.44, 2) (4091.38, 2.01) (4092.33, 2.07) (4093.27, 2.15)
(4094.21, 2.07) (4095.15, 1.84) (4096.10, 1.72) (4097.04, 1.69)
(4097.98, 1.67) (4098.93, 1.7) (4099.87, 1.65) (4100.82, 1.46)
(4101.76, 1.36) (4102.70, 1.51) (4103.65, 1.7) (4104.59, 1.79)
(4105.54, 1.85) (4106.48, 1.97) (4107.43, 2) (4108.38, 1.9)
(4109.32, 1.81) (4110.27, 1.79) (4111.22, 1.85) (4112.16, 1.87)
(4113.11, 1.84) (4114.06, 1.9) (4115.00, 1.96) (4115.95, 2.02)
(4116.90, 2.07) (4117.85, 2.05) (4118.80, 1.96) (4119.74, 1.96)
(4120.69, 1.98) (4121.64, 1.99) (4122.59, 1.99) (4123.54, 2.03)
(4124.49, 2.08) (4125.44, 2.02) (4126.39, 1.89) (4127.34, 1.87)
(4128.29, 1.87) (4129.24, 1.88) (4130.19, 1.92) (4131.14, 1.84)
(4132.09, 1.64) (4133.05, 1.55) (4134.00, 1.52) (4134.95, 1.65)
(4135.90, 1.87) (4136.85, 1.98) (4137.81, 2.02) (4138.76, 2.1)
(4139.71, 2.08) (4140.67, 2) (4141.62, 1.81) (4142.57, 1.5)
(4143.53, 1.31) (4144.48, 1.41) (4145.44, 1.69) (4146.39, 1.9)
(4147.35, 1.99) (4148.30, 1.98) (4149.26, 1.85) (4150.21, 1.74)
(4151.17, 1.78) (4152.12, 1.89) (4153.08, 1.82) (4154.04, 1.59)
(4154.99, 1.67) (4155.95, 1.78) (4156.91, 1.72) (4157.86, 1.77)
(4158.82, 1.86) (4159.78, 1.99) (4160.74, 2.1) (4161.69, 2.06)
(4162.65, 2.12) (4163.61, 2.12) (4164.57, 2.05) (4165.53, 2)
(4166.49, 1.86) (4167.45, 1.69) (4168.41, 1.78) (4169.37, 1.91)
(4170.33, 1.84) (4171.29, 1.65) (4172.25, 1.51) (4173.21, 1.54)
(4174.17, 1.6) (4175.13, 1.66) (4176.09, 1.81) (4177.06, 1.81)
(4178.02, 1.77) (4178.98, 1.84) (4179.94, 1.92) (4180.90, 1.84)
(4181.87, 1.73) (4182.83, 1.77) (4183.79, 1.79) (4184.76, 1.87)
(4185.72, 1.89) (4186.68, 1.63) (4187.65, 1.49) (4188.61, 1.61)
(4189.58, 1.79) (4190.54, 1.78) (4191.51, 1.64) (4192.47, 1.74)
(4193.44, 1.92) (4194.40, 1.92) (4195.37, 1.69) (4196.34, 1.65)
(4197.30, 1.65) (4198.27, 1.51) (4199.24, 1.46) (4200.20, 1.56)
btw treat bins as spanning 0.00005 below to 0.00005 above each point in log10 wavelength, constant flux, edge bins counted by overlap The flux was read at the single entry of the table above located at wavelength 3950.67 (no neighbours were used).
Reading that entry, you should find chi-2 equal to 1.41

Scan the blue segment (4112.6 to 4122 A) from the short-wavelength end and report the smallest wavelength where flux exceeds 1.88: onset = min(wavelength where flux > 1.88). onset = 4114.06 A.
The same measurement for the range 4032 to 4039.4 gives 4038.04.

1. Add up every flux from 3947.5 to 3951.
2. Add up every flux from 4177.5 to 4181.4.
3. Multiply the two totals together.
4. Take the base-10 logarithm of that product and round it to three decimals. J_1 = 1.556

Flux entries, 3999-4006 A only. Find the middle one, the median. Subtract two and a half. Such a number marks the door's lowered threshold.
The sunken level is -0.6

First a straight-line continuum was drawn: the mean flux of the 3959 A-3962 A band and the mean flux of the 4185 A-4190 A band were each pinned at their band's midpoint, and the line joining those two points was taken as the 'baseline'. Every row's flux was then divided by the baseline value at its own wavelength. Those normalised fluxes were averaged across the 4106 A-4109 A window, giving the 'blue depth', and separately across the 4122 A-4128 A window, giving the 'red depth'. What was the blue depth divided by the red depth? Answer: 1.03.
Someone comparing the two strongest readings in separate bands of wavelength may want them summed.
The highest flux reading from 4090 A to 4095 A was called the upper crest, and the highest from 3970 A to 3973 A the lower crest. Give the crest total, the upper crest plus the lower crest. 2.9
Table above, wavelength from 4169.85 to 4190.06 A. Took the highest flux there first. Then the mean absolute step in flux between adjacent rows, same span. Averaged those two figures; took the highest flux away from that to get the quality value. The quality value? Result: -0.91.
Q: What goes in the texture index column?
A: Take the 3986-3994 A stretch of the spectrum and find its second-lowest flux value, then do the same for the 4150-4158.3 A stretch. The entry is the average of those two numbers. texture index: 1.6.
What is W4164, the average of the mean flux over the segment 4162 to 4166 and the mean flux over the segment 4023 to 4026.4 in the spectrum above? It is 1.9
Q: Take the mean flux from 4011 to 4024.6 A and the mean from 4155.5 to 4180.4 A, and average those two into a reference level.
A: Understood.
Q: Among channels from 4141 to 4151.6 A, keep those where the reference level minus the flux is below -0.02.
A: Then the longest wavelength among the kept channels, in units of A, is 4149.26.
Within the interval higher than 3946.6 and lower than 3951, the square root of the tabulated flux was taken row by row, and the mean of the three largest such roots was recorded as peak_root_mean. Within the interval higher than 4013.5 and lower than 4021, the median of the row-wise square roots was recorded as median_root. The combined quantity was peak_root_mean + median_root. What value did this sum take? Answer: 2.46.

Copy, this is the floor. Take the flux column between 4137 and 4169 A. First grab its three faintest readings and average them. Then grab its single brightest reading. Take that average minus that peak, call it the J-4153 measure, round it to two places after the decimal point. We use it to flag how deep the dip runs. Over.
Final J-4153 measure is -0.71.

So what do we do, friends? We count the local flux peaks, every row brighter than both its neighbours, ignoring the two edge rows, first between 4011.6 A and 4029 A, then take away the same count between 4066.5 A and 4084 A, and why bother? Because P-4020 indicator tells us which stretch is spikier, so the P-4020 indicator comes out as 0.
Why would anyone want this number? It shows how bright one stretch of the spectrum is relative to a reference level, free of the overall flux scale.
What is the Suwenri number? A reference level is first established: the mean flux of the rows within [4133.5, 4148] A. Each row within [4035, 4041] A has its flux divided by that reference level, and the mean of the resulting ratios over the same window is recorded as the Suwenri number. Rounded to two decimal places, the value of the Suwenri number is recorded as 1.04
